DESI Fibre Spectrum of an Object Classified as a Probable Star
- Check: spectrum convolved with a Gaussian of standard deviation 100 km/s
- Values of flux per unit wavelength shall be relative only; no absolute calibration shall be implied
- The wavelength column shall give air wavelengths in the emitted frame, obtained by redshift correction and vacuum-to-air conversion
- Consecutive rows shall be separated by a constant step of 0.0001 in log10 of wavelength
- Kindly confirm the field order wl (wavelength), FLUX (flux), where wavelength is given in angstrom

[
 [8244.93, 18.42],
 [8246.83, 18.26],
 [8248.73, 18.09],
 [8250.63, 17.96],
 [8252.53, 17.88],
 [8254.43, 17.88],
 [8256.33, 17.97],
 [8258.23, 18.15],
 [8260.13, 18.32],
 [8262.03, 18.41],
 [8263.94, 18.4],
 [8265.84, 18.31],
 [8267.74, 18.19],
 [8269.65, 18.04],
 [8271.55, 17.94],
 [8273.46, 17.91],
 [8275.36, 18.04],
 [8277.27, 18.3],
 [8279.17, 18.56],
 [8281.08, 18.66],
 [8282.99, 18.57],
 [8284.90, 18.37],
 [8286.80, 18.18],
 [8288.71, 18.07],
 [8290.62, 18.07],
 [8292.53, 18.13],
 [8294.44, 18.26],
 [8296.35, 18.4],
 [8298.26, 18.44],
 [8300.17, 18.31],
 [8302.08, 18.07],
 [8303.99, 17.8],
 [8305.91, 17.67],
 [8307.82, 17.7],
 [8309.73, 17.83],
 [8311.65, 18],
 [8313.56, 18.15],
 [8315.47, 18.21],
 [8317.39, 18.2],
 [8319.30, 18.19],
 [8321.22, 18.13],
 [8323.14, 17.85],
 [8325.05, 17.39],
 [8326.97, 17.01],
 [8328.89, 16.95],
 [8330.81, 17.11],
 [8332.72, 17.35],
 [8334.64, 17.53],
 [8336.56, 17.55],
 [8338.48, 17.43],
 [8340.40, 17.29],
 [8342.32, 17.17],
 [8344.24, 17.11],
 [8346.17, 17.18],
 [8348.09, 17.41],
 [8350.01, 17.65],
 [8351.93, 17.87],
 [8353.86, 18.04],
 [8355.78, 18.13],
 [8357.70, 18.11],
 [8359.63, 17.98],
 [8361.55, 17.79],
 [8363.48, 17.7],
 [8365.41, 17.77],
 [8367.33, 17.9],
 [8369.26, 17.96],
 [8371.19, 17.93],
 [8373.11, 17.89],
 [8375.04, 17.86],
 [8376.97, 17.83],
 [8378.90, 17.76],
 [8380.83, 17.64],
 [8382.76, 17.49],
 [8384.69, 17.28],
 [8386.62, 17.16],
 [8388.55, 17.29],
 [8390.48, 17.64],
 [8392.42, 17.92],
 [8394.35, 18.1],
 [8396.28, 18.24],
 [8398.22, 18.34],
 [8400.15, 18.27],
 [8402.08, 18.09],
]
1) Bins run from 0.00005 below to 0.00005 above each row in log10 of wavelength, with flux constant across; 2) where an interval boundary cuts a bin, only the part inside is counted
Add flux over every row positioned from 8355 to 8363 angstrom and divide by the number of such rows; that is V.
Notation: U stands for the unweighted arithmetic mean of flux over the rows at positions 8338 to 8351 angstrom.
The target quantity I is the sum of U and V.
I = 35.3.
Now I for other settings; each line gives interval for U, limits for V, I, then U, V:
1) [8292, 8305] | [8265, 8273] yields 36.3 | 18.2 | 18.1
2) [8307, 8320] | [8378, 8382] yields 35.7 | 18.0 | 17.7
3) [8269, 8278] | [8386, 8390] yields 35.3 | 18.0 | 17.2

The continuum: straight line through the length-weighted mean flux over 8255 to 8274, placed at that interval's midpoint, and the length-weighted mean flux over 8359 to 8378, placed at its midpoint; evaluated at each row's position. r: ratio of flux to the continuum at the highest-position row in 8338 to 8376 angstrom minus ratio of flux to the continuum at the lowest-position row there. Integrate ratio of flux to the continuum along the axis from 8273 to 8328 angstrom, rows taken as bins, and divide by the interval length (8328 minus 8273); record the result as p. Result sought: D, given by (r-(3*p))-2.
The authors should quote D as -4.97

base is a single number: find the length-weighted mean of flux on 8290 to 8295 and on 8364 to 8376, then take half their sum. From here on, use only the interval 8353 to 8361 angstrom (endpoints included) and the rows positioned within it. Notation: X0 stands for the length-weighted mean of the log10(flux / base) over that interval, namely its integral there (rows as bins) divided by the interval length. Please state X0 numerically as 0.0009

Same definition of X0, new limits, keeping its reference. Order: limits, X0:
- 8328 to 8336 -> -0.0188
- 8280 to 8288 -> 0.0100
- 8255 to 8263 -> 0.0044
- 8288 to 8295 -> 0.0027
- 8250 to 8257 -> -0.0023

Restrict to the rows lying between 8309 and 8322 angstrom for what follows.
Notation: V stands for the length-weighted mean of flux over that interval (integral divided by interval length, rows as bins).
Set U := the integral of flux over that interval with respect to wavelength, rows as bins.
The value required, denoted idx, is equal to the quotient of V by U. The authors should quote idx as 0.08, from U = 235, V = 18.1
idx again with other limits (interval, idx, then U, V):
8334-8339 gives 0.20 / 88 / 17.5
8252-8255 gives 0.33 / 54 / 17.9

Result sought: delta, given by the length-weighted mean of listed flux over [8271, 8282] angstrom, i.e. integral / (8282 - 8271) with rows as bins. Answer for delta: 18.2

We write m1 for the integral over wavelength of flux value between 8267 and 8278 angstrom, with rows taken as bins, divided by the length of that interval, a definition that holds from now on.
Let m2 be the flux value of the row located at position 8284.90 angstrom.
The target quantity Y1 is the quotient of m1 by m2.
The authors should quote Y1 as 0.983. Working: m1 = 18.1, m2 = 18.37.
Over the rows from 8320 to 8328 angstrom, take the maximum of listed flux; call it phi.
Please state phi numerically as 18.13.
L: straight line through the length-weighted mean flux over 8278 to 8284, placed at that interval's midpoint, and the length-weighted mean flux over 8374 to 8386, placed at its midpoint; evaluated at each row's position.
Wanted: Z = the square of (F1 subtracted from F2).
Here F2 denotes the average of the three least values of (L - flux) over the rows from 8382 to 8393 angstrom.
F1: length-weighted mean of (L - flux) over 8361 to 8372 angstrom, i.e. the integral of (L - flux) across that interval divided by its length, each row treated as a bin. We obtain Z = 0.0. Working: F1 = -0.09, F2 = -0.14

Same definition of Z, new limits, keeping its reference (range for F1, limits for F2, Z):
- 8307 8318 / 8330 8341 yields 0.1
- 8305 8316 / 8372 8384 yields 0.3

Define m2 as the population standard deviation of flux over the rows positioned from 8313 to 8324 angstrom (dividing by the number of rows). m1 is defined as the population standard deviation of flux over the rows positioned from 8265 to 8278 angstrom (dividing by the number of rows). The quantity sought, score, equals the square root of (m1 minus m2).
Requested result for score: 0.16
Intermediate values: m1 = 0.15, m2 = 0.12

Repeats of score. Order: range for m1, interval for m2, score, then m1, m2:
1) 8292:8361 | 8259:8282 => 0.45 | 0.43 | 0.23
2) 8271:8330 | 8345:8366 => 0.33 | 0.39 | 0.28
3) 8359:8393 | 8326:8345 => 0.21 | 0.24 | 0.20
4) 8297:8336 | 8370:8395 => 0.39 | 0.44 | 0.28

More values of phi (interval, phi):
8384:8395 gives 18.1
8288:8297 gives 18.4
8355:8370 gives 18.13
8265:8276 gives 18.31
